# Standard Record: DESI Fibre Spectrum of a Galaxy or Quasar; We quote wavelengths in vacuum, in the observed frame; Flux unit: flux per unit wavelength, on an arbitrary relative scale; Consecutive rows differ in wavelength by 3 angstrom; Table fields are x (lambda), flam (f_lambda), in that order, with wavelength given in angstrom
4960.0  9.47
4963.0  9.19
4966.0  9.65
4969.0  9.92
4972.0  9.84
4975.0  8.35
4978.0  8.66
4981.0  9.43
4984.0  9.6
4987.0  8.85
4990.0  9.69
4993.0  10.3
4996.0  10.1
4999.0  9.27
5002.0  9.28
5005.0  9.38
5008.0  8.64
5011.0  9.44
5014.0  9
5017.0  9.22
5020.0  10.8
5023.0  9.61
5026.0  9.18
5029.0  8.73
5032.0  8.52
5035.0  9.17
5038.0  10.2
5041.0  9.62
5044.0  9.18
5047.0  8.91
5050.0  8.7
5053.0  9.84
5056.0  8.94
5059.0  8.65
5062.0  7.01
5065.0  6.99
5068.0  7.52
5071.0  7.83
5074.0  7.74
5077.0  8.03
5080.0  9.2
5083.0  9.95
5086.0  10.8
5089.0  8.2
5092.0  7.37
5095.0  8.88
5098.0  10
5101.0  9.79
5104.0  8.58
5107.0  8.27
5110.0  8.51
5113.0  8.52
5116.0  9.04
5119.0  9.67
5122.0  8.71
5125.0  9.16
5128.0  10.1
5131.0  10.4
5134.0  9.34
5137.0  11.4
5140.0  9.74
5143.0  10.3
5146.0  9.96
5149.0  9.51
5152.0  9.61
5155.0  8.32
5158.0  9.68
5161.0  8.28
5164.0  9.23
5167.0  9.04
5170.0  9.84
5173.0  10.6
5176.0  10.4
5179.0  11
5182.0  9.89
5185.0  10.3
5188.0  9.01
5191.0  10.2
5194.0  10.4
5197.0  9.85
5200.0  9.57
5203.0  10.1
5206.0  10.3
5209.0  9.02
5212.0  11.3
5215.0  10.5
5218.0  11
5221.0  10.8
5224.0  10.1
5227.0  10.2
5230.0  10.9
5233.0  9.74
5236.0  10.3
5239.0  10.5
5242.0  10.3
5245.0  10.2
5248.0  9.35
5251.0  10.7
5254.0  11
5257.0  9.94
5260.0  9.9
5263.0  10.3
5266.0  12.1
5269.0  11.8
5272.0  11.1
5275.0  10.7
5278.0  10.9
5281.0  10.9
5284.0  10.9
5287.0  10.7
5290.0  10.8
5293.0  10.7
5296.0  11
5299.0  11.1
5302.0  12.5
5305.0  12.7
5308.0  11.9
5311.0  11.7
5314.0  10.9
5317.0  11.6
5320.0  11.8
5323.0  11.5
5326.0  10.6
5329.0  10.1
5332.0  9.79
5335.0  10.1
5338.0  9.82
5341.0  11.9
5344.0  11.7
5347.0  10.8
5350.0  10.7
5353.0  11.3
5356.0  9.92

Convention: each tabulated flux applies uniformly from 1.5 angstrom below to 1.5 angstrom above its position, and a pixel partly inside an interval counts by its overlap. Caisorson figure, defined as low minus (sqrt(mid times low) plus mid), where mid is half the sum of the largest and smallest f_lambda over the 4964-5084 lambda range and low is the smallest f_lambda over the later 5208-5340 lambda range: -8.8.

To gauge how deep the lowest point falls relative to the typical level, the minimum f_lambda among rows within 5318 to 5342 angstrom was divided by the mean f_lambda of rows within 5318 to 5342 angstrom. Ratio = 0.915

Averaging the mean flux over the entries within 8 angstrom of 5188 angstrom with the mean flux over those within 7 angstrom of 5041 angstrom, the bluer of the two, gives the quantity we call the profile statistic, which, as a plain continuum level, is 9.7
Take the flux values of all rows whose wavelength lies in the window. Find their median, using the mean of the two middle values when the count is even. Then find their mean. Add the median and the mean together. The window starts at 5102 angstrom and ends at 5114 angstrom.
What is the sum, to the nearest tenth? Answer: 17.0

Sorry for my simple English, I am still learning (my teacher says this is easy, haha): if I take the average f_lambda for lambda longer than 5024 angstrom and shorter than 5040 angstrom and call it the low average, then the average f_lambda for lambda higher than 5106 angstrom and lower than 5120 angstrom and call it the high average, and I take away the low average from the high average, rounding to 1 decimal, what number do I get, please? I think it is -0.4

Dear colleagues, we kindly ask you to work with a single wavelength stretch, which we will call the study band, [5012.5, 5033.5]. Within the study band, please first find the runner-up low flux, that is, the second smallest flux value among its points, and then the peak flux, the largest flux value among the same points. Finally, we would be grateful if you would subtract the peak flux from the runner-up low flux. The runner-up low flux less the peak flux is -2.07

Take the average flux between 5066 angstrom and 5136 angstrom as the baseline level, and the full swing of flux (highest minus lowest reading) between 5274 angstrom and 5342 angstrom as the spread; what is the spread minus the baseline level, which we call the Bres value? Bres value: -6.03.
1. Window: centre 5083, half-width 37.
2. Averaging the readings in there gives 8.7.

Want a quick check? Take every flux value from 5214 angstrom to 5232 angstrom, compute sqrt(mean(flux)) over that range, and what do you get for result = 3.25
